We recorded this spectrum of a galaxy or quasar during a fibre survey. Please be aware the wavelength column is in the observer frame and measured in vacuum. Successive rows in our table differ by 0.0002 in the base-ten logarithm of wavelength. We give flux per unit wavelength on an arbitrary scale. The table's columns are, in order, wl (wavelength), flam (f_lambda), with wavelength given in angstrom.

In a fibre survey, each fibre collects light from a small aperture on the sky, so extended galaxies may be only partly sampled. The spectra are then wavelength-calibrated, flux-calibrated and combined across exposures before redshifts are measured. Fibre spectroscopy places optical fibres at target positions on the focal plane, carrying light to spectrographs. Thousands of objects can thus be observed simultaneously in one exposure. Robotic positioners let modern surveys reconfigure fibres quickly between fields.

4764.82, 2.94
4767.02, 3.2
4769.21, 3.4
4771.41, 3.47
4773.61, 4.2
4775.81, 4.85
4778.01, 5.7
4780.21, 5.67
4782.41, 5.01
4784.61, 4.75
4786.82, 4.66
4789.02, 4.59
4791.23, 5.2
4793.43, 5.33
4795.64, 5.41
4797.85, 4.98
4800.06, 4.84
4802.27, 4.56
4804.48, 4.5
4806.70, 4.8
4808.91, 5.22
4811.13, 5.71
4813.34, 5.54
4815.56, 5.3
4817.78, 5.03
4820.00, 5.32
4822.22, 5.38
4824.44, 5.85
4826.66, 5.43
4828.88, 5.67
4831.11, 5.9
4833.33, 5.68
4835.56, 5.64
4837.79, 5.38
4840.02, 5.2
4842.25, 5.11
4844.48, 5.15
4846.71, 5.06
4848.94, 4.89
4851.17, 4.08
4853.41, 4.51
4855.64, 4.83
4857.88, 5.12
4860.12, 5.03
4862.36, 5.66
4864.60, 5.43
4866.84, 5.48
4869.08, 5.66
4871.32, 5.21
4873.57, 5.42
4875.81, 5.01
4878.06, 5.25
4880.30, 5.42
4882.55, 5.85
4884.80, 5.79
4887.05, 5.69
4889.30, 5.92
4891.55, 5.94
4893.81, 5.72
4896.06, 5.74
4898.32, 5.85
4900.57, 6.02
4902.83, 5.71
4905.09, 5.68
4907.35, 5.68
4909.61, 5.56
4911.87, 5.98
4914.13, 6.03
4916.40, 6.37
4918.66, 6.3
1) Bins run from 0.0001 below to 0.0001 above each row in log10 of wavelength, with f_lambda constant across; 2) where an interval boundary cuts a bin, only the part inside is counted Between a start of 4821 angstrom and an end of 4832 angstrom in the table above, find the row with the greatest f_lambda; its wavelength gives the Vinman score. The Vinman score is 4831.11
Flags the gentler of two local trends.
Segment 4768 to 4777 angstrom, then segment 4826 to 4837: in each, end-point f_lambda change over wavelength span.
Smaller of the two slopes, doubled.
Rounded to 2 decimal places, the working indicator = 0.05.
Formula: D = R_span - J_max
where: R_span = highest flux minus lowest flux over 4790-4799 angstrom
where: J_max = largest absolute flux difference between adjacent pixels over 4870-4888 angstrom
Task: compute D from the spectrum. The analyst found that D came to 0.0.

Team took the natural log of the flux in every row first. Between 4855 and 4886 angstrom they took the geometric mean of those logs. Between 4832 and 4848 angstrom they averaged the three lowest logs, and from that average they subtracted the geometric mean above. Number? -0.048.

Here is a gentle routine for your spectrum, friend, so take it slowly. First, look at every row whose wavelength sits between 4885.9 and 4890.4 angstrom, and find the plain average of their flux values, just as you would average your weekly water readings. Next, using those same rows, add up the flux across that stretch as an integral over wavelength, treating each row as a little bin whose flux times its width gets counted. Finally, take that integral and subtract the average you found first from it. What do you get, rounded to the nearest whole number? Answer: 20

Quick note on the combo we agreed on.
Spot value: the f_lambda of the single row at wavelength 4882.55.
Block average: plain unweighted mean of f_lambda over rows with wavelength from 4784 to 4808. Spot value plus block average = 10.7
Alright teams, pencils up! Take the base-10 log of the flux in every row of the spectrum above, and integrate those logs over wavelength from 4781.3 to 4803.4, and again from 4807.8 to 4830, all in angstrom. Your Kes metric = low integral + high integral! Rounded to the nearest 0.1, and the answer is 31.6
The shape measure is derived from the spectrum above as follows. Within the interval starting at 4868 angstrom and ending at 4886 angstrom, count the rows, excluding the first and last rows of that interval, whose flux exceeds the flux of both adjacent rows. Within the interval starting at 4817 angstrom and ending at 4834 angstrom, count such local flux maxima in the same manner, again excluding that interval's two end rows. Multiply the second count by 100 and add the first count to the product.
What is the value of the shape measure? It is 202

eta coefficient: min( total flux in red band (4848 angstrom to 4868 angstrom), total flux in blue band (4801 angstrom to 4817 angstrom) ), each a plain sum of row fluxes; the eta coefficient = 36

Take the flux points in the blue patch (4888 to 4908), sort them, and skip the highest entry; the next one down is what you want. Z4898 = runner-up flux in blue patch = 5.94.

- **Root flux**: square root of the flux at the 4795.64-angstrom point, 2.33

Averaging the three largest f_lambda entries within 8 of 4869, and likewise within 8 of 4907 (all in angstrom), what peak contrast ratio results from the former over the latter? 0.93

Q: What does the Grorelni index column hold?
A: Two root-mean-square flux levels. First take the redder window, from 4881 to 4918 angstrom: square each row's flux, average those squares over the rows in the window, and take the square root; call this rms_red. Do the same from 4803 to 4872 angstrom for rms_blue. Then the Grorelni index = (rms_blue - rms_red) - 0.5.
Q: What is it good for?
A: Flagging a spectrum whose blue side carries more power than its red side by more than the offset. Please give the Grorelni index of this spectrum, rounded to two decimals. -1.08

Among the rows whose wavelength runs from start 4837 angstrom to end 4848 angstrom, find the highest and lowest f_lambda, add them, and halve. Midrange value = 5.22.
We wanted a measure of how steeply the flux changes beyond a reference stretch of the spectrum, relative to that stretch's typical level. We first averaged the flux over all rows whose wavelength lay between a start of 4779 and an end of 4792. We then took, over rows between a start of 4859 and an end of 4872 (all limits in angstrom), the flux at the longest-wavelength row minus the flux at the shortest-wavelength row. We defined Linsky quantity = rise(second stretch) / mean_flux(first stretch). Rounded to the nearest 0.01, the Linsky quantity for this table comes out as 0.04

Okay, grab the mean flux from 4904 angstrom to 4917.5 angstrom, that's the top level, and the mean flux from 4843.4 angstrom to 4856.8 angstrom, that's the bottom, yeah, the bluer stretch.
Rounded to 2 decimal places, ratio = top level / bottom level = 1.24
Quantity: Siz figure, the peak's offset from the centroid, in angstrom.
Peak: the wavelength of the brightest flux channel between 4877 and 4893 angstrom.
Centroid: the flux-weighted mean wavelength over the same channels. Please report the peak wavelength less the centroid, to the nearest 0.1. 6.6 angstrom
